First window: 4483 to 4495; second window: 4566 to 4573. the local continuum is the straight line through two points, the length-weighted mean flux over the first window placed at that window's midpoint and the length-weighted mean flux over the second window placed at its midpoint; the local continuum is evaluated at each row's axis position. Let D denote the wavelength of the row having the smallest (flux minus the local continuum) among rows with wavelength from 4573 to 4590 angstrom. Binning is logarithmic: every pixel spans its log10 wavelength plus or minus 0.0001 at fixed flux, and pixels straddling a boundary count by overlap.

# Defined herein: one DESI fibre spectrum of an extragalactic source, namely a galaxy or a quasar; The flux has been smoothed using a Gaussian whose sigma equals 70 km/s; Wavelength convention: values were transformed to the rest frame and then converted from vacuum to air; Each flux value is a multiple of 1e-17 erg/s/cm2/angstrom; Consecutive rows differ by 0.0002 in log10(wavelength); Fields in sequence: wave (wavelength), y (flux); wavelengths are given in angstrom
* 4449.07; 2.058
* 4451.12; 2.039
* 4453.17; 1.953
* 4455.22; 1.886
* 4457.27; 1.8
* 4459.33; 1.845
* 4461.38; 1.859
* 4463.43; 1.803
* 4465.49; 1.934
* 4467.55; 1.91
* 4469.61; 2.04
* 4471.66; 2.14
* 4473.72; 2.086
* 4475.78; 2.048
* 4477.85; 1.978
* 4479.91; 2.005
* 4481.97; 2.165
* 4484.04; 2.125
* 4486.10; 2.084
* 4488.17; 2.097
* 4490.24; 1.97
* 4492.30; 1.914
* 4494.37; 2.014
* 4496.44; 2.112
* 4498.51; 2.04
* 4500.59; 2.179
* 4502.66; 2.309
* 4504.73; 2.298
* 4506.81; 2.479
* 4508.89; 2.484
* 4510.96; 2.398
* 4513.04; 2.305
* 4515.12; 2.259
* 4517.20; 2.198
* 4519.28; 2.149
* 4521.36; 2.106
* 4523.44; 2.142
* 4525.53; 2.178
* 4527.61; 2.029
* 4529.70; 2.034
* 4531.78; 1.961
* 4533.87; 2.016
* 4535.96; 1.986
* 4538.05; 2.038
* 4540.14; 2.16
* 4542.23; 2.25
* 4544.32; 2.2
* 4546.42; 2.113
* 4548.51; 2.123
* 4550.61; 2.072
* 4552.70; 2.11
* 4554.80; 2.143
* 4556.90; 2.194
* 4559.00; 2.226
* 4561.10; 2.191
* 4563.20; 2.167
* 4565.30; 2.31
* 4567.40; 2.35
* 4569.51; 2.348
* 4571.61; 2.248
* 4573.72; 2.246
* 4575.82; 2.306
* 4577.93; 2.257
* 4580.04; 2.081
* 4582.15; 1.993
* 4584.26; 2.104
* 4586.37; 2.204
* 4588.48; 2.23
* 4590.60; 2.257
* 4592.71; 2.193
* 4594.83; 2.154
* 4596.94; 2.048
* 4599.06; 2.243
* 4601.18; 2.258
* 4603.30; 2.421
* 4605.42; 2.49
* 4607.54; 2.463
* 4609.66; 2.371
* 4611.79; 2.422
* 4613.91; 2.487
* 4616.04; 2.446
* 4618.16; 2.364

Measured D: 4582.15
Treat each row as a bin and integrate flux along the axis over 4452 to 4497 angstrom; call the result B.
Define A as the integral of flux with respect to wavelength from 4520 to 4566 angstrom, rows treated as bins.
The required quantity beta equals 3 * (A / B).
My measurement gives 3.27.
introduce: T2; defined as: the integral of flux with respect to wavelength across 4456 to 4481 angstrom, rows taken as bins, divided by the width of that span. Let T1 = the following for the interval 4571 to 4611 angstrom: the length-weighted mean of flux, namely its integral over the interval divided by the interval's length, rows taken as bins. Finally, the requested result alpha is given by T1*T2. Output 4.4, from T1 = 2.24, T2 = 1.95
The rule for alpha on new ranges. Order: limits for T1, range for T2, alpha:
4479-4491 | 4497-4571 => 4.5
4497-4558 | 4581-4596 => 4.7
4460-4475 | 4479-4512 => 4.3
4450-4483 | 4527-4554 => 4.1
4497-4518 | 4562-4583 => 5.1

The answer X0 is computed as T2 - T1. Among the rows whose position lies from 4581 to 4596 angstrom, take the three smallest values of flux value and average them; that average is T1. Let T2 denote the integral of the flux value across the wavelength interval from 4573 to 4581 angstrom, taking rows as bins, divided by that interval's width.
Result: 0.14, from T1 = 2.08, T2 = 2.22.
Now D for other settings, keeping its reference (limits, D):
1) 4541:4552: 4550.61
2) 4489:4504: 4492.30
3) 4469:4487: 4477.85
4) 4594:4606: 4596.94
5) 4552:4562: 4552.70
